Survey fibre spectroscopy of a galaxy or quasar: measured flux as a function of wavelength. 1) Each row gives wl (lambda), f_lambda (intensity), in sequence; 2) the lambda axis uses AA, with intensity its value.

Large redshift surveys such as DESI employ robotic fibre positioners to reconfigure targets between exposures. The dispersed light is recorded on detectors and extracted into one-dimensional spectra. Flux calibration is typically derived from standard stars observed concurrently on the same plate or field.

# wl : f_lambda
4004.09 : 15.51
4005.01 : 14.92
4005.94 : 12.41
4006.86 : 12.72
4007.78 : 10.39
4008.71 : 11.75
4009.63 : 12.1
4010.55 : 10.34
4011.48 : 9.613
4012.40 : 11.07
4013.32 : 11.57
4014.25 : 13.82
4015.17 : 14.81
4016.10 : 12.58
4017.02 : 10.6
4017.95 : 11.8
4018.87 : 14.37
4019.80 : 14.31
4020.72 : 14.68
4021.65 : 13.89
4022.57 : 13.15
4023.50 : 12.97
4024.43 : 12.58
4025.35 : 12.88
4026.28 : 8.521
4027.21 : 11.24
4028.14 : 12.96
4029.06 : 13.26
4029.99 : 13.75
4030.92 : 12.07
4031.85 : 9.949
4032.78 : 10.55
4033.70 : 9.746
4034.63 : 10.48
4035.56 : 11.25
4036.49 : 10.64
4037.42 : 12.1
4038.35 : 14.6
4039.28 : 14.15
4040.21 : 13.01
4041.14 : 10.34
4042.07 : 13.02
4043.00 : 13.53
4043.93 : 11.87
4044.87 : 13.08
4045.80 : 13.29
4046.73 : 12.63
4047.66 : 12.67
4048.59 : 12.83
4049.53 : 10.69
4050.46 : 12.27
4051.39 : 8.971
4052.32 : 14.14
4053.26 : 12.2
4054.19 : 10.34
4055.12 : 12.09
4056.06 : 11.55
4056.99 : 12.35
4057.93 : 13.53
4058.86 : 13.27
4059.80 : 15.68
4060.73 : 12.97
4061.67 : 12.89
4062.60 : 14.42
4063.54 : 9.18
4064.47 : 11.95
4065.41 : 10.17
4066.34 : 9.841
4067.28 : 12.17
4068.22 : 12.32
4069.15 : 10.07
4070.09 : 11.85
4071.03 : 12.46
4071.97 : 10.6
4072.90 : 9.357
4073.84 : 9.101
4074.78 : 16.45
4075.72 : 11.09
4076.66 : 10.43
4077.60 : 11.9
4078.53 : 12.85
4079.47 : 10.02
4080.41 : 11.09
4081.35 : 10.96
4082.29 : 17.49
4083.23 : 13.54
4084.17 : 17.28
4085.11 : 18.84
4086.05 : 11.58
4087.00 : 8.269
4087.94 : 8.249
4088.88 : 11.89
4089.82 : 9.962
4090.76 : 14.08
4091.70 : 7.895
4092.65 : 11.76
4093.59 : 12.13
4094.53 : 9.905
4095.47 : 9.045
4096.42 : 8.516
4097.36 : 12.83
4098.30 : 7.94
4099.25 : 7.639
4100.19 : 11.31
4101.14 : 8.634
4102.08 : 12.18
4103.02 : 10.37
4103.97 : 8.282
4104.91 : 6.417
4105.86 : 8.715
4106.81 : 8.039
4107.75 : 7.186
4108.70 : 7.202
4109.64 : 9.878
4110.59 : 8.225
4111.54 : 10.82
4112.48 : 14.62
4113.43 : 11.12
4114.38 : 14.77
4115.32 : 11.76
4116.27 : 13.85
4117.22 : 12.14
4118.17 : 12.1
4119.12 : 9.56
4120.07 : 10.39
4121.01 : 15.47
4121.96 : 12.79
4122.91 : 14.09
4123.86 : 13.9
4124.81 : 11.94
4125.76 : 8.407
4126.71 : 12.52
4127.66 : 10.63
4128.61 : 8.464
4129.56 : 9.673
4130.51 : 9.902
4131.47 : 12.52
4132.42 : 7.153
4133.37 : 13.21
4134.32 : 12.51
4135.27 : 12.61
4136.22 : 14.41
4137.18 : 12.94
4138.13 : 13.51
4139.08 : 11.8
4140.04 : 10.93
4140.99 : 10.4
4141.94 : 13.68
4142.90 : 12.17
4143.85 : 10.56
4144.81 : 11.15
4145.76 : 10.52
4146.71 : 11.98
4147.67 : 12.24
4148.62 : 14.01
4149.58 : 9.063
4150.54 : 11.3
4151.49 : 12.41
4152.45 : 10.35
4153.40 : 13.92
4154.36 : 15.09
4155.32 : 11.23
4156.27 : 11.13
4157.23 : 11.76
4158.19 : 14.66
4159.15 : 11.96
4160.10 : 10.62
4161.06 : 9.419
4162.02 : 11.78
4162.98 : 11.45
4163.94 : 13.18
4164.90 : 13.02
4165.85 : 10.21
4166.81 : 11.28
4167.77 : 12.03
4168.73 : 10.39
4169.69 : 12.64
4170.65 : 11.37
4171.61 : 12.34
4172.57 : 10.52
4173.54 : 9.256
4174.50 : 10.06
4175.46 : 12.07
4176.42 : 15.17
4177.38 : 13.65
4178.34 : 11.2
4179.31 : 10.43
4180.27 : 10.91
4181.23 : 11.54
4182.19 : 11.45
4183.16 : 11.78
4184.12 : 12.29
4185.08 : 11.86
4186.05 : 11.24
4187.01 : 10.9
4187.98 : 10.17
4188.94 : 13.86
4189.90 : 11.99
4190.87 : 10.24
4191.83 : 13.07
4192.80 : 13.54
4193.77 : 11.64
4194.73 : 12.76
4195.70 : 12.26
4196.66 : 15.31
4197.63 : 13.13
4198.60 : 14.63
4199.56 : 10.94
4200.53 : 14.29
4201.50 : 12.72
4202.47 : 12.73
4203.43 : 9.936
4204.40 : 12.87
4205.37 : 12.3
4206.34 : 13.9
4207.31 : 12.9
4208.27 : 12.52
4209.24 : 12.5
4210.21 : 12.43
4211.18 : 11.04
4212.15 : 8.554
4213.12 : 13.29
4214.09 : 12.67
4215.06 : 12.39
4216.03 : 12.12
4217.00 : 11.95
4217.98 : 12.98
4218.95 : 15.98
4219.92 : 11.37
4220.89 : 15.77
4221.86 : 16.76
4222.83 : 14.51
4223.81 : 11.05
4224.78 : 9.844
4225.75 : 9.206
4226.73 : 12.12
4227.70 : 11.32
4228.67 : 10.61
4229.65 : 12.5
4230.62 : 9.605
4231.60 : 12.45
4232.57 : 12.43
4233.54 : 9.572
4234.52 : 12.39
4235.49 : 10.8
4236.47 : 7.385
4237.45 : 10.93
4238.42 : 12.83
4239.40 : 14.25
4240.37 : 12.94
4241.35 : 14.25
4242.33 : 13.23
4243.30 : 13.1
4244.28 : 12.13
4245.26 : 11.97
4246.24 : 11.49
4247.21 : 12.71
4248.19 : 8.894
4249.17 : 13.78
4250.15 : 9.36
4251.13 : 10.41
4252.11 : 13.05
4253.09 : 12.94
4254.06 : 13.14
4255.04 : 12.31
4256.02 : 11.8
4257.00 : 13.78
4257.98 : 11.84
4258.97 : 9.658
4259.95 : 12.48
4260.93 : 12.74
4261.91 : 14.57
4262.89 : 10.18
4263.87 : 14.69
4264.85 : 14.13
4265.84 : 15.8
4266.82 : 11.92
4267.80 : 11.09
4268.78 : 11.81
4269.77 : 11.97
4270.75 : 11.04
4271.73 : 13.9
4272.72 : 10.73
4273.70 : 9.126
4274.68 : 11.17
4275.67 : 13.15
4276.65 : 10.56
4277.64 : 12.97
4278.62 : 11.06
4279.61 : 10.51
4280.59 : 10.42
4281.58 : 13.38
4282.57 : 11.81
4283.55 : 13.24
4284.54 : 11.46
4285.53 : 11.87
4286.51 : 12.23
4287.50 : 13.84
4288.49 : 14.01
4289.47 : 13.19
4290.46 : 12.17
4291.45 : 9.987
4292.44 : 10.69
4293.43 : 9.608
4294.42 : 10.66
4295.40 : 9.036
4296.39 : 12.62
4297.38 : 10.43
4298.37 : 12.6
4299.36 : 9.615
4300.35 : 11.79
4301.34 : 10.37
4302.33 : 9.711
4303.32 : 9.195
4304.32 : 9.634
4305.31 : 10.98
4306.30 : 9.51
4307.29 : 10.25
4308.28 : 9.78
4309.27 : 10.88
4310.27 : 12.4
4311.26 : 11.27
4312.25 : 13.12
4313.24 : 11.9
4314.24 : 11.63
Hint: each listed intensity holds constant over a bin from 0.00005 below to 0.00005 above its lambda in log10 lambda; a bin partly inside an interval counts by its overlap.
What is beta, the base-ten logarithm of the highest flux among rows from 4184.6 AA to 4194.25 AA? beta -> 1.14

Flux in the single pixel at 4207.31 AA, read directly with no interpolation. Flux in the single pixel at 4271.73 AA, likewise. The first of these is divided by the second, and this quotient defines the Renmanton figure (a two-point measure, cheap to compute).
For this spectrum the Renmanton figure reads 0.93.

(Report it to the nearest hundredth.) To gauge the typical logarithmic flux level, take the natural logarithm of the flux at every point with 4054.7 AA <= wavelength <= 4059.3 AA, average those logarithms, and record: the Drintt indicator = 2.53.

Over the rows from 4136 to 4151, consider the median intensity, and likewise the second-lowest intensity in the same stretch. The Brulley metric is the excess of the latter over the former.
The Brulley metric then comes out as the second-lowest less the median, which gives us -1.5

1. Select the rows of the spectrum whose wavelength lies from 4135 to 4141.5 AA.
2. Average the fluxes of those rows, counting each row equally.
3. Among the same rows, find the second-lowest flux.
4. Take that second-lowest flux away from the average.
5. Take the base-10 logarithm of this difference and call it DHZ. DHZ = 0.2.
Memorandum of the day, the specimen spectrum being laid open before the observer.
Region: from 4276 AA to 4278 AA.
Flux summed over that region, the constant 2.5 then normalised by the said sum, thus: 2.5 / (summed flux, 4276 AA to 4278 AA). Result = 0.106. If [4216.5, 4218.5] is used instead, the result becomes 0.100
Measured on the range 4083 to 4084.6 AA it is 0.081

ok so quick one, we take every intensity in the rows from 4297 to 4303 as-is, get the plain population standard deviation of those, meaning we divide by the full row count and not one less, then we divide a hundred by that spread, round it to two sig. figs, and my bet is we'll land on 92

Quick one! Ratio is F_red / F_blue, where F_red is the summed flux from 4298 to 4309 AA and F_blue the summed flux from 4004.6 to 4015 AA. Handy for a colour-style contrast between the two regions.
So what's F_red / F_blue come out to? 0.87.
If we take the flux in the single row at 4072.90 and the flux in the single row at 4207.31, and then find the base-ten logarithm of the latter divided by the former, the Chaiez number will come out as 0.14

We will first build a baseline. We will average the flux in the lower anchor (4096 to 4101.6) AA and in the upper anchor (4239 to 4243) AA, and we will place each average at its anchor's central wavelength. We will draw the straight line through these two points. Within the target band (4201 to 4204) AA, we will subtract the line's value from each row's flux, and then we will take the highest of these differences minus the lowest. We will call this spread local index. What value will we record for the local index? 2.8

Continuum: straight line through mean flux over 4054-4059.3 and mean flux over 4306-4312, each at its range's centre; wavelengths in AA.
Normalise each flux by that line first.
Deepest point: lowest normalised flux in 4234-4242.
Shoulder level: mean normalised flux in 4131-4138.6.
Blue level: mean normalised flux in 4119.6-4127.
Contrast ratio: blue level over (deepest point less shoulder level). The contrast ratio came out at -2.7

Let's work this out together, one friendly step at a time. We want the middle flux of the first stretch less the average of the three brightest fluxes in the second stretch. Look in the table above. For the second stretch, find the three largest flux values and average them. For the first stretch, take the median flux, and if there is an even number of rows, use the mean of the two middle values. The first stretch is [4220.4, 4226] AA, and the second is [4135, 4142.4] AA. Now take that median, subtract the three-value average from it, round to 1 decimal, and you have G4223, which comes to -1.1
